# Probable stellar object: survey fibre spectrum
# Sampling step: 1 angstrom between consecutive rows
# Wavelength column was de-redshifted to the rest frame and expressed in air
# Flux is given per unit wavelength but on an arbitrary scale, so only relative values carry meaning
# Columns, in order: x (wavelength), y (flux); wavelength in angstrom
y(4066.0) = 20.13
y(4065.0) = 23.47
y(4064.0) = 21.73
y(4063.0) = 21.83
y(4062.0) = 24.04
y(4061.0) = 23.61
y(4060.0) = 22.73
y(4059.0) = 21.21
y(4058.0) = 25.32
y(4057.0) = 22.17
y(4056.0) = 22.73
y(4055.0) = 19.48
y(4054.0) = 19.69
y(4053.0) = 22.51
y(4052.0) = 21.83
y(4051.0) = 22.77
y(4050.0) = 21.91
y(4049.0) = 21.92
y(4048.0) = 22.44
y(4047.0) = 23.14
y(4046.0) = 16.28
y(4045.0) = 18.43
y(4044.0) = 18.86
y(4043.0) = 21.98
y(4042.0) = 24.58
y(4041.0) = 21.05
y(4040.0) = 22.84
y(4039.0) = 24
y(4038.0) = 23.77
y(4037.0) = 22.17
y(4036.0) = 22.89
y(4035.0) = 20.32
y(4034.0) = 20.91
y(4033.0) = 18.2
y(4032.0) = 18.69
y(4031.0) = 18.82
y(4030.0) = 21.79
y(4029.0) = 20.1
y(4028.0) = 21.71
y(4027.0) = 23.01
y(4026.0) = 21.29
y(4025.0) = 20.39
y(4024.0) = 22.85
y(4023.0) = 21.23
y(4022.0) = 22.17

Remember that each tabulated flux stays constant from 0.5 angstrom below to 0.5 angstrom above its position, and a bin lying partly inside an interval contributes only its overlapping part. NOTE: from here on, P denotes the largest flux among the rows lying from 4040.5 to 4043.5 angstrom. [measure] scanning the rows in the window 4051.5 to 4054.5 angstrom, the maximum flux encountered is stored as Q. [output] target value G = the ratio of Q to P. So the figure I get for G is 0.92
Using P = 24.58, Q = 22.51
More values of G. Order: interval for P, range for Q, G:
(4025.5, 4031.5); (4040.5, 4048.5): 1.07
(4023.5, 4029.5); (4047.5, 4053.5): 0.99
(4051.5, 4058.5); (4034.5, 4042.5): 0.97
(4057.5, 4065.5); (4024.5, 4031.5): 0.91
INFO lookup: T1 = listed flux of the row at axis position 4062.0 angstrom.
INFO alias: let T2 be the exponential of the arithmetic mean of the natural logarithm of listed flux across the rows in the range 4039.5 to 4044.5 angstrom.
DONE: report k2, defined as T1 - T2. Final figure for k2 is 2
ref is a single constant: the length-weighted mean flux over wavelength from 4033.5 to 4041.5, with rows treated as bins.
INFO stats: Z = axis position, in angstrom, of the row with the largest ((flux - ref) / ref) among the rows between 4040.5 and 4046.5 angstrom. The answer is 4042.0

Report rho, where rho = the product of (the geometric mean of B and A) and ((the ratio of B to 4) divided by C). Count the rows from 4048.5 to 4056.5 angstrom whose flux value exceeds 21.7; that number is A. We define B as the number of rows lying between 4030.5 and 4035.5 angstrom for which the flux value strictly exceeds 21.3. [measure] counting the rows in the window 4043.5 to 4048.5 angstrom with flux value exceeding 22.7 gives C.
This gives 0.0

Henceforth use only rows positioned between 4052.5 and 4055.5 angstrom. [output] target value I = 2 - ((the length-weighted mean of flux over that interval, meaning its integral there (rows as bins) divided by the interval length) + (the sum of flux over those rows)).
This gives -80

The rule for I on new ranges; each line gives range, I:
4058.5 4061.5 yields -88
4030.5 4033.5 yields -72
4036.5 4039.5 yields -91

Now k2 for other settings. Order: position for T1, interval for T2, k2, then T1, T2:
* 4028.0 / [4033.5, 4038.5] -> 0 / 21.71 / 22.0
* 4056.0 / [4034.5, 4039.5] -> 0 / 22.73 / 22.6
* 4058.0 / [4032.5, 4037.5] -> 4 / 25.32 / 20.8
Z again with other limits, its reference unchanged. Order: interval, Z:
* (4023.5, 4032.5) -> 4027.0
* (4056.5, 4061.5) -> 4058.0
